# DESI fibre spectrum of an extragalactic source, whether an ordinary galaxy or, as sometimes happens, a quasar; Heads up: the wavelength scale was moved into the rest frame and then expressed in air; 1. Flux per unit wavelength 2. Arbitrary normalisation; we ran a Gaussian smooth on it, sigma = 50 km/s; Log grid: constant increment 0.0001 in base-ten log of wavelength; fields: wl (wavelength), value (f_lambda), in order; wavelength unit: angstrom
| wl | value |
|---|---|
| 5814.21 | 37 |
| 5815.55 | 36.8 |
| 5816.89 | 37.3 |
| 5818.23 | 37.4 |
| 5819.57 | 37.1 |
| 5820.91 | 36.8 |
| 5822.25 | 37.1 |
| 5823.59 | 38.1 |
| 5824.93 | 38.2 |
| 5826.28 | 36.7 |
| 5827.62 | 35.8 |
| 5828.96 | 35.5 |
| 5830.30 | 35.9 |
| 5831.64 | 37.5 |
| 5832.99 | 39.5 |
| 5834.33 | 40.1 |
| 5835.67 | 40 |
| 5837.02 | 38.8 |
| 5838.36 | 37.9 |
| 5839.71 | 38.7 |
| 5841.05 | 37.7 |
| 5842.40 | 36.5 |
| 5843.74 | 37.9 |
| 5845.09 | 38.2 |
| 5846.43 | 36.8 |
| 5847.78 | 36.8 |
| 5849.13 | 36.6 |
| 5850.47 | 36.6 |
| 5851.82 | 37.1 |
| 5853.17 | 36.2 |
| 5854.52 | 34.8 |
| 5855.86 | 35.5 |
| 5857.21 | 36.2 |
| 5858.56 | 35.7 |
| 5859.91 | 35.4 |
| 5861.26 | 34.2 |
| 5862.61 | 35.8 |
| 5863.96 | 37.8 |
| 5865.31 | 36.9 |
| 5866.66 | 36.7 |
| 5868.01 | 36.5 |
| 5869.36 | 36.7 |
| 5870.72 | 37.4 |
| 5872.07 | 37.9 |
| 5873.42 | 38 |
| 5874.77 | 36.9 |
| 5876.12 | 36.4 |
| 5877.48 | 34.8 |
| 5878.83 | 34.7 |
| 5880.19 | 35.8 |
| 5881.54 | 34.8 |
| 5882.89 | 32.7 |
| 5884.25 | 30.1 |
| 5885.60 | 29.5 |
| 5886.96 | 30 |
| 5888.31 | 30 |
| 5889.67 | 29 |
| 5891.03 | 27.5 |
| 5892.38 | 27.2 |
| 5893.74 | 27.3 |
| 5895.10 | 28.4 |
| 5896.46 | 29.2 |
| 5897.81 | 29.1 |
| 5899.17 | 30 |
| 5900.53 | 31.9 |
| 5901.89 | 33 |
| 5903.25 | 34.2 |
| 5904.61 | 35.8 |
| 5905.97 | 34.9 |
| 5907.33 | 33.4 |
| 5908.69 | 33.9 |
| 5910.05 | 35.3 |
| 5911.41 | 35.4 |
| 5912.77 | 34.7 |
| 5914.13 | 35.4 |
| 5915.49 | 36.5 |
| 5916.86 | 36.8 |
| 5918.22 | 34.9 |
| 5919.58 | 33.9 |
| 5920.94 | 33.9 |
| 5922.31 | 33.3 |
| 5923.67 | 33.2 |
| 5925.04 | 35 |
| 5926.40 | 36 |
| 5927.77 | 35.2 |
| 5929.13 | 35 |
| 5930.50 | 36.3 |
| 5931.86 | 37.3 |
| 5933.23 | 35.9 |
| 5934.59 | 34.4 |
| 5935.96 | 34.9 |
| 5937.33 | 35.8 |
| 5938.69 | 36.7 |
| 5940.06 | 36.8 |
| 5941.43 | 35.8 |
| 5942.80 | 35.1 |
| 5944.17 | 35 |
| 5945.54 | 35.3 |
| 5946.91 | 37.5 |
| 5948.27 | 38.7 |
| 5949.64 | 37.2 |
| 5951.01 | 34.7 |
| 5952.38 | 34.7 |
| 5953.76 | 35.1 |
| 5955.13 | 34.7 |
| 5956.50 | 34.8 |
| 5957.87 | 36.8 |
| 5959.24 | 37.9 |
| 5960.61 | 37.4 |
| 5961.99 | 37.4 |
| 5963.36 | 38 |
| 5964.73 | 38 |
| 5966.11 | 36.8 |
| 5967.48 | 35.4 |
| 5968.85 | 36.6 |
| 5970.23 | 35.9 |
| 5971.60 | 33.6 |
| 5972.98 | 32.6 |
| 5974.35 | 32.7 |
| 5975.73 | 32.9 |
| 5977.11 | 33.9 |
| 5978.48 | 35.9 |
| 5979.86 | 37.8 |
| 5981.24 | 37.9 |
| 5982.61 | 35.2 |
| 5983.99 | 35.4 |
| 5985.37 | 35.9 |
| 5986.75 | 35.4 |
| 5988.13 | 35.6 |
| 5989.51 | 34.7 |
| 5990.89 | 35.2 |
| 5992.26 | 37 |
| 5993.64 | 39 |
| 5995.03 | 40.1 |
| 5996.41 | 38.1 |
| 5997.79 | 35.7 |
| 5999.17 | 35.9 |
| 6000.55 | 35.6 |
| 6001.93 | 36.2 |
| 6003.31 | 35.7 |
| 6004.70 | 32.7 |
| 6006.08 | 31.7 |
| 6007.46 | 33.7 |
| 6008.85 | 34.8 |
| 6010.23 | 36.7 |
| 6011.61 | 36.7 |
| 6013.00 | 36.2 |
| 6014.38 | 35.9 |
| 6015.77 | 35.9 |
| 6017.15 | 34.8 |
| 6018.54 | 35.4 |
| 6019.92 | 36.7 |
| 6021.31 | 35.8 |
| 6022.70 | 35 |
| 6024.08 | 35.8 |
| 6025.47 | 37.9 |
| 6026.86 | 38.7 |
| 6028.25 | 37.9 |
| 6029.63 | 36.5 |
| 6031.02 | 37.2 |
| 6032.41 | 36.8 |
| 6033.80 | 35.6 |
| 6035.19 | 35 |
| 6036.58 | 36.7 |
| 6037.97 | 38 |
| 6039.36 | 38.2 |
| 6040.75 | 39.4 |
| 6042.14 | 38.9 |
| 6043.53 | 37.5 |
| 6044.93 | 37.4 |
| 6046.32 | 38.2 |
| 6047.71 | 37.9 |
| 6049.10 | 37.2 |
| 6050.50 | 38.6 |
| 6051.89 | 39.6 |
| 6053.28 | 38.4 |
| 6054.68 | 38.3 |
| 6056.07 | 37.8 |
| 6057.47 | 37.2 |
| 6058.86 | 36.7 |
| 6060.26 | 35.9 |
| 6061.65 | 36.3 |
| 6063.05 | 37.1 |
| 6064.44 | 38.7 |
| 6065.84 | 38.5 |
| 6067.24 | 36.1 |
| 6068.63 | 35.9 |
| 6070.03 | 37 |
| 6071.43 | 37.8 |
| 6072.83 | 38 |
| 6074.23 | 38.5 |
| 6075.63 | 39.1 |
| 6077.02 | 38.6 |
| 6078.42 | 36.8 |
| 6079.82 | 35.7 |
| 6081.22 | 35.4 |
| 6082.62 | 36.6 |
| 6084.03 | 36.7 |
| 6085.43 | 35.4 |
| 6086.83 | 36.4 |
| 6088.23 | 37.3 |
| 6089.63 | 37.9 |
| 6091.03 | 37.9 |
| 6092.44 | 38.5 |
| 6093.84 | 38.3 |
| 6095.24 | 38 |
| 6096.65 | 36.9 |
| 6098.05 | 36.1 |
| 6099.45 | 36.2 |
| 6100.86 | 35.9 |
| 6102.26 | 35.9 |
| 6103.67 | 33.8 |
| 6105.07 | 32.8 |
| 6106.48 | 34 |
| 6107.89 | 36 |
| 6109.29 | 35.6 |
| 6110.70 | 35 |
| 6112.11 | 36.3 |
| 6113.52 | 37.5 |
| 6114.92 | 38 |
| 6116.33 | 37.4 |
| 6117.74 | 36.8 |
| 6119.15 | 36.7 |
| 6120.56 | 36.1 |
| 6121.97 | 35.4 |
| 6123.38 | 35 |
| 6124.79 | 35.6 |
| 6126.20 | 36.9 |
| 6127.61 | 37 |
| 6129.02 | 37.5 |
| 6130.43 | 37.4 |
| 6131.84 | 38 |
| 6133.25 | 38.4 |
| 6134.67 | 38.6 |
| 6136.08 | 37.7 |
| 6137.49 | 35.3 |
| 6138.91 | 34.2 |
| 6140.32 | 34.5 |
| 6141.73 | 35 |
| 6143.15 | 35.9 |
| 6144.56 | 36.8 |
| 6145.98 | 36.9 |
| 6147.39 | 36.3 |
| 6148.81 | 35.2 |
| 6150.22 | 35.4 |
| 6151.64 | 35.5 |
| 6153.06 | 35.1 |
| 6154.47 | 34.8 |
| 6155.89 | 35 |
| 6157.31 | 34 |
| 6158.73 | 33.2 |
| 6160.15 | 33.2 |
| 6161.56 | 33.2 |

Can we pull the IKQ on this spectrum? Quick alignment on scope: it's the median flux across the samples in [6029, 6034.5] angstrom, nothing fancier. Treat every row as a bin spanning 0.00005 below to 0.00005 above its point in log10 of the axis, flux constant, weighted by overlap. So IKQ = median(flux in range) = 37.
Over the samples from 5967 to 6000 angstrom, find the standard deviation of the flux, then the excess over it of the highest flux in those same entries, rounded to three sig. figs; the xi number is 38.2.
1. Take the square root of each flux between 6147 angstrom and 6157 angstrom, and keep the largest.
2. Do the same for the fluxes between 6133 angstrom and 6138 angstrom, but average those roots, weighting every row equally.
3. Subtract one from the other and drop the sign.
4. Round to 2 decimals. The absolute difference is 0.10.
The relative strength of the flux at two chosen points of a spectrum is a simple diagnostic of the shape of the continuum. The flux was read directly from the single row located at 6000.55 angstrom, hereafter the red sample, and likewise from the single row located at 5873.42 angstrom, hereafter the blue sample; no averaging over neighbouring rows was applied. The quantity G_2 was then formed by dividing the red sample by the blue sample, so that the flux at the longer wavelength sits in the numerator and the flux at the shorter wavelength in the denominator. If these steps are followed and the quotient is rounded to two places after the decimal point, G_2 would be 0.94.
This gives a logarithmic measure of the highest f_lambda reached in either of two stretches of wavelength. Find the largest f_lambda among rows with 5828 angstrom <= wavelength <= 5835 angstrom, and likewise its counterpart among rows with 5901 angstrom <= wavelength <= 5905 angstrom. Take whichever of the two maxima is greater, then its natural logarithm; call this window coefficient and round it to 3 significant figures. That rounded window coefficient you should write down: 3.69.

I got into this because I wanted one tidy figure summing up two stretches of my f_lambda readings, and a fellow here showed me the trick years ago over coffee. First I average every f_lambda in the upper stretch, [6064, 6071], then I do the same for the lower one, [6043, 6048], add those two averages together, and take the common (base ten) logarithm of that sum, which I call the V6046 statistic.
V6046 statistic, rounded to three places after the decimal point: 1.875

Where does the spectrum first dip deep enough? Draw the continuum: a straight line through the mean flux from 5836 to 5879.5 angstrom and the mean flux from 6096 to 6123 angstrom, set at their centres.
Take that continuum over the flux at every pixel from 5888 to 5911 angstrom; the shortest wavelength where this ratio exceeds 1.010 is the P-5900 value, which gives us 5888.31 angstrom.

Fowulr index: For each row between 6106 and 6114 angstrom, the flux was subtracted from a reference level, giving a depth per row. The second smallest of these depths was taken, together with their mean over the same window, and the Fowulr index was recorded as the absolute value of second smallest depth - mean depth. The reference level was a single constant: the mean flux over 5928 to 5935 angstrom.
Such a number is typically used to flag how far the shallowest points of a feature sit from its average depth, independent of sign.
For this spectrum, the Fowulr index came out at 0.57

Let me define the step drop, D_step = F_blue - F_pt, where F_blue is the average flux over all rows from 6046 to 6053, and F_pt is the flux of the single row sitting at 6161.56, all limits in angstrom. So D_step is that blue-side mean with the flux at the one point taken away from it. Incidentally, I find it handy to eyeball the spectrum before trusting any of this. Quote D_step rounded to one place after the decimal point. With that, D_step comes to 5.1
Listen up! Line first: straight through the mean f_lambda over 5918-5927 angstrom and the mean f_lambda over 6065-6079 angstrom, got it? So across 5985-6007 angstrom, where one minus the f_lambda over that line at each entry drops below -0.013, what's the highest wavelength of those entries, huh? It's 5996.41 angstrom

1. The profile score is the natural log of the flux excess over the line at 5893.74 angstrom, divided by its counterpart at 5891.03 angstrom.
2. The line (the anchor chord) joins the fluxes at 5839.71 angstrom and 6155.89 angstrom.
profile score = 0.0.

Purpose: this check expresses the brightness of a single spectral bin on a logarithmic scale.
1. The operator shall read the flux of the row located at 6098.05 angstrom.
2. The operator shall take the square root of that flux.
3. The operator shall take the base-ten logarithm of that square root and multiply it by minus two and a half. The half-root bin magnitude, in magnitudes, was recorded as -1.95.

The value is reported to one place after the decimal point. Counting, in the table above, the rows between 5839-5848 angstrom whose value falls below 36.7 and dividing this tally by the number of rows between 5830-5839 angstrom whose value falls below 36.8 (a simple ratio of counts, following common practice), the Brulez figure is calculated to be 1.0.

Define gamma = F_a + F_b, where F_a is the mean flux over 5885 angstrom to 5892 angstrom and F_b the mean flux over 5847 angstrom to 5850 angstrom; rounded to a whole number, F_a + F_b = 66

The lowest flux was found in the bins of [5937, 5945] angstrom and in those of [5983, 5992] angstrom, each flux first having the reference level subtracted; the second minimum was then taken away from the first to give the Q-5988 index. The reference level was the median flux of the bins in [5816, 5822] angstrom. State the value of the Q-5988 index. 0.3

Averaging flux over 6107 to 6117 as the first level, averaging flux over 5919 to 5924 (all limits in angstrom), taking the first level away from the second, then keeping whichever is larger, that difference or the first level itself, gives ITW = 36.5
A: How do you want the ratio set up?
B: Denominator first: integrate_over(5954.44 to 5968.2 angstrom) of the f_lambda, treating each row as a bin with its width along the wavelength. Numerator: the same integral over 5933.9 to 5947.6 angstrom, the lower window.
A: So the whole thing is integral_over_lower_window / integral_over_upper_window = 0.97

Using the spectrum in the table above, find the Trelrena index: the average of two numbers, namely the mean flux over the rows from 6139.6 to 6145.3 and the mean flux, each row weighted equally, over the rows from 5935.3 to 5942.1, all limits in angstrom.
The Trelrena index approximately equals 35.8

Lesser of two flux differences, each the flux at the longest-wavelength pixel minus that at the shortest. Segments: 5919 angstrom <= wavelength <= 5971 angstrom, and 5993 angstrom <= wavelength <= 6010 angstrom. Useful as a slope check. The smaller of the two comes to -4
